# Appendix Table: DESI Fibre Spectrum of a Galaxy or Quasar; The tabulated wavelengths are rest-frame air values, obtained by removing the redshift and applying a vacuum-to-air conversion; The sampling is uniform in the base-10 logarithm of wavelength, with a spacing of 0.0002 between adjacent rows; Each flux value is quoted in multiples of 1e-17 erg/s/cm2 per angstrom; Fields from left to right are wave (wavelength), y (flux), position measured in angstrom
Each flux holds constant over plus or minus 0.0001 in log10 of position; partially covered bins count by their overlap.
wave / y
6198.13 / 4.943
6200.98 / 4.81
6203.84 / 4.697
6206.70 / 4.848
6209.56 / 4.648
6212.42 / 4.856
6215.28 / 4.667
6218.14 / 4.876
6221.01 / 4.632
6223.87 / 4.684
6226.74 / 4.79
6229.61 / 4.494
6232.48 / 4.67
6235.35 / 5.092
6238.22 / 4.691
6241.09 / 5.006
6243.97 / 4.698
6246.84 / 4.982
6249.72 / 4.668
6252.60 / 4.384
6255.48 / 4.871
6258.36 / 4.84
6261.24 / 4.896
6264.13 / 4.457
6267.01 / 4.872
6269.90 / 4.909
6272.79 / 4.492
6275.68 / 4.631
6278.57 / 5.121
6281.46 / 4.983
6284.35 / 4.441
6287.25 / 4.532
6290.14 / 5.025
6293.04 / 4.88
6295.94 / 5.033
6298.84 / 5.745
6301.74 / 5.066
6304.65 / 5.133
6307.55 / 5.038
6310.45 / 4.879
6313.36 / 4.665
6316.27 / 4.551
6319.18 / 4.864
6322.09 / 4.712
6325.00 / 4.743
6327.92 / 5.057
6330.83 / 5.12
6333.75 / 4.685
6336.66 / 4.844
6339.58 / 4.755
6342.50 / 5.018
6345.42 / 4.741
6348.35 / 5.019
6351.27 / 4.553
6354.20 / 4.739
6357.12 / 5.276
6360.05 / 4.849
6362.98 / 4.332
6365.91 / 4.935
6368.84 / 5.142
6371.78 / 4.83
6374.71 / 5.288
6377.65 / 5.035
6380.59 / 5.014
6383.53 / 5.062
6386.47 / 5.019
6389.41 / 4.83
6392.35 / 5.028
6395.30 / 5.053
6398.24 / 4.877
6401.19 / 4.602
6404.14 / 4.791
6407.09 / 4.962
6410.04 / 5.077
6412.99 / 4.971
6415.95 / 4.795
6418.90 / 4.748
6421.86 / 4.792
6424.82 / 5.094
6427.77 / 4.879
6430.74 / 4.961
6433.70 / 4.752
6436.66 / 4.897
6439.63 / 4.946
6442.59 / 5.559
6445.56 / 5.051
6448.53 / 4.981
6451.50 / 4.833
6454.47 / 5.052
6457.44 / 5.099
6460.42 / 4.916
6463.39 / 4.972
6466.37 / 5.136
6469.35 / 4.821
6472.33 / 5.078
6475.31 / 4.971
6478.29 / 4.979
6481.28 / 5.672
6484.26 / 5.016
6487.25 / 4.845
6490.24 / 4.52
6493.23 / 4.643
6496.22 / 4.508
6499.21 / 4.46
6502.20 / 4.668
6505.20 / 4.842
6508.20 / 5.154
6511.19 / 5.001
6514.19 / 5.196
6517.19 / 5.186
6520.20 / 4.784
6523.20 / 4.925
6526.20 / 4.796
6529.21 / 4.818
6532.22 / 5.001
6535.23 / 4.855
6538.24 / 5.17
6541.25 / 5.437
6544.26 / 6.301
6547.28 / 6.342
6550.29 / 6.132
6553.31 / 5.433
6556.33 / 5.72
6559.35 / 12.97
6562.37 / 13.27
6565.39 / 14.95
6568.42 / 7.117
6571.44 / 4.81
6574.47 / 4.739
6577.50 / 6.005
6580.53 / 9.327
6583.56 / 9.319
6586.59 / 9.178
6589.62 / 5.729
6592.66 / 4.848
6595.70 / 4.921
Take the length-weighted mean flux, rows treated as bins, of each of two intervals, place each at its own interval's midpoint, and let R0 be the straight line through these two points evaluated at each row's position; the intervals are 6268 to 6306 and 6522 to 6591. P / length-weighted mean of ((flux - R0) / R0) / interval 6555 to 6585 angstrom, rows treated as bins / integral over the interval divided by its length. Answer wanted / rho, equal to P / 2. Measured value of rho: 0.116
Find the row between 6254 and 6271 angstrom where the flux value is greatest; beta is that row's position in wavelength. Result 6269.90 angstrom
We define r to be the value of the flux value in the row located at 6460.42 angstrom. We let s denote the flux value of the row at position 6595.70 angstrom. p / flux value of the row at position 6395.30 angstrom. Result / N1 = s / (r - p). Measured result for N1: -36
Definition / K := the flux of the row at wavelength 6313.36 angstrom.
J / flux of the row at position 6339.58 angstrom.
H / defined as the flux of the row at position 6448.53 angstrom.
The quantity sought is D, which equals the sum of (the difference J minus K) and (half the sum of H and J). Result 5.0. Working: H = 4.981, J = 4.755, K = 4.665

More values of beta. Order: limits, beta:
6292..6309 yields 6298.84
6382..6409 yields 6383.53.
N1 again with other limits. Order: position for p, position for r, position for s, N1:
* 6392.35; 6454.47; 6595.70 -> 205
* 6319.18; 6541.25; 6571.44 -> 8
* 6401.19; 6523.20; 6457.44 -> 16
